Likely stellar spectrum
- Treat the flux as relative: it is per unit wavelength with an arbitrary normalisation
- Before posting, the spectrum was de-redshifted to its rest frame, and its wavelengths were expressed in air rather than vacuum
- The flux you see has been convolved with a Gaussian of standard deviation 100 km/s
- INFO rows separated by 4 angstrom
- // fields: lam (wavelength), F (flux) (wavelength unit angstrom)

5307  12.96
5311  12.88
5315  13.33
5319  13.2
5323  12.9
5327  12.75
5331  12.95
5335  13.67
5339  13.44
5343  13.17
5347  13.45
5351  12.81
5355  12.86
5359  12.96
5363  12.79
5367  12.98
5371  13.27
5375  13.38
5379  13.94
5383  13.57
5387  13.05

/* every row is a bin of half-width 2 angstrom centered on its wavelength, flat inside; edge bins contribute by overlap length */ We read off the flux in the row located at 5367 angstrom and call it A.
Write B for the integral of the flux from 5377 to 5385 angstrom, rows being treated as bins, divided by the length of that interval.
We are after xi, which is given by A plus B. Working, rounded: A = 12.98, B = 13.8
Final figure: 26.7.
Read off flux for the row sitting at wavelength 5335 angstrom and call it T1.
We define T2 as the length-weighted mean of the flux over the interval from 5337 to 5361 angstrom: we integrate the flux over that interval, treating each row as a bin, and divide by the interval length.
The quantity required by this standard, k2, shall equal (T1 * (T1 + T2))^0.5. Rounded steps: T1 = 13.67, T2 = 13.1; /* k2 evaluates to 19.1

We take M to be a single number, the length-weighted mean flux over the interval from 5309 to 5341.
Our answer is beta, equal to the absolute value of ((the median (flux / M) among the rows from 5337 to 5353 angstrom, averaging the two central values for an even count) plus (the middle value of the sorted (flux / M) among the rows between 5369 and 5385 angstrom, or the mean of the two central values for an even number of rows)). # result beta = 2.04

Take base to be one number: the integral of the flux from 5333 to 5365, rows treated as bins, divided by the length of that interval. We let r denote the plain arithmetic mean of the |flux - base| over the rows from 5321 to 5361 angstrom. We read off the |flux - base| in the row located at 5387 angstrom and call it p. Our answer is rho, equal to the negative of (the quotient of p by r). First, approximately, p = 0.09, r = 0.279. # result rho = -0.3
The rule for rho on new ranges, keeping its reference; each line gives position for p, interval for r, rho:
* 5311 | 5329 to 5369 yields -1.0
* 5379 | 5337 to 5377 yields -3.4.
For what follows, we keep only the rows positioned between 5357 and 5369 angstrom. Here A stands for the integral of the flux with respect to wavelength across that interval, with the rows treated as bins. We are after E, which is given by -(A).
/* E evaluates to -155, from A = 155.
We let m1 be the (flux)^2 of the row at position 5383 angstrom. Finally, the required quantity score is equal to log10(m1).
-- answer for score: 2.27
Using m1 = 184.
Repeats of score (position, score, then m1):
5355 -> 2.22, 165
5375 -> 2.25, 179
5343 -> 2.24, 173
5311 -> 2.22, 166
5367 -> 2.23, 168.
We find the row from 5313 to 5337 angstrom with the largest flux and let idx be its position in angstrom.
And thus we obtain 5335 angstrom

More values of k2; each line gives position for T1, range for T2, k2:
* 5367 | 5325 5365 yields 18.4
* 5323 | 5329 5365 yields 18.3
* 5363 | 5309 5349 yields 18.2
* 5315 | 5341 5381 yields 18.8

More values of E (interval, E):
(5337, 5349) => -160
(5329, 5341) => -160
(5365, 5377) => -159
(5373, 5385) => -164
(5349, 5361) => -155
